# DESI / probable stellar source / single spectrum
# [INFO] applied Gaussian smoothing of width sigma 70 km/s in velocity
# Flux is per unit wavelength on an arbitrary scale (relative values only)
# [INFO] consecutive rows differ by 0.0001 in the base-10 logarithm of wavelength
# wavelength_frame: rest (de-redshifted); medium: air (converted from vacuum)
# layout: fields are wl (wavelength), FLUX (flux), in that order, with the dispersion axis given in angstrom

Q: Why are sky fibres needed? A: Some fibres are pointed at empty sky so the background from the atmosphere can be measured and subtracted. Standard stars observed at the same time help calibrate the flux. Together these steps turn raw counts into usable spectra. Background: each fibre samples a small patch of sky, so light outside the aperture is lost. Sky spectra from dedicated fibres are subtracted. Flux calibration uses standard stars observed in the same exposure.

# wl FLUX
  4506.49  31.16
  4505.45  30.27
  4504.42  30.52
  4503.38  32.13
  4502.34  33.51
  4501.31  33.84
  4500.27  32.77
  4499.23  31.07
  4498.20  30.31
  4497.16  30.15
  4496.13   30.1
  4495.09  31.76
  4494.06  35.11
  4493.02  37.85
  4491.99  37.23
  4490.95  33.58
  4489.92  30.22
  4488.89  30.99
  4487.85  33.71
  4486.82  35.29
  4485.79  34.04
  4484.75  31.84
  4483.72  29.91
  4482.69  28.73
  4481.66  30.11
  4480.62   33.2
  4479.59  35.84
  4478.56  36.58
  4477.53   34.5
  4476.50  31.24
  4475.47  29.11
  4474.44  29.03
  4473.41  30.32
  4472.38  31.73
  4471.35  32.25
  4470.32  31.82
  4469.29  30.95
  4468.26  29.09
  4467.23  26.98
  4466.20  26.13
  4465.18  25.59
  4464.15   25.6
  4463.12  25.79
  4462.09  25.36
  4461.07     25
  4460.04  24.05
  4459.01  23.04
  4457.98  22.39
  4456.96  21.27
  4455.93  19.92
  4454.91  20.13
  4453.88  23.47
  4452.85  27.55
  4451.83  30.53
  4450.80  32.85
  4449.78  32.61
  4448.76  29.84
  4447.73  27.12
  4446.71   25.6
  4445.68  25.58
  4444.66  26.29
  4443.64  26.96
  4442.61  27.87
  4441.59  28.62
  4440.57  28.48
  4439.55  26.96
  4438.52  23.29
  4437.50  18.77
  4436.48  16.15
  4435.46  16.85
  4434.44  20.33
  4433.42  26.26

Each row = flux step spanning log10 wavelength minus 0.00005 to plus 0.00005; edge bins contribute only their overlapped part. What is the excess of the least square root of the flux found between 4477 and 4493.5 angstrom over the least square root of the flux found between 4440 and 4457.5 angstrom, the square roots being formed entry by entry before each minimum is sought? 0.9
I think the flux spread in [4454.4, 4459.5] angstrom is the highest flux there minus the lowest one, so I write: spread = 3.1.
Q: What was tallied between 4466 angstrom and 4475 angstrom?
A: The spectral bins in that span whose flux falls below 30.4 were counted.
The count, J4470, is 5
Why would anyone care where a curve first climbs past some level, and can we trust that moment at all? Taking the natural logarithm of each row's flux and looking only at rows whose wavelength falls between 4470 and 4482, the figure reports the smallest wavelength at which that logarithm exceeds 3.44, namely 4470.32 angstrom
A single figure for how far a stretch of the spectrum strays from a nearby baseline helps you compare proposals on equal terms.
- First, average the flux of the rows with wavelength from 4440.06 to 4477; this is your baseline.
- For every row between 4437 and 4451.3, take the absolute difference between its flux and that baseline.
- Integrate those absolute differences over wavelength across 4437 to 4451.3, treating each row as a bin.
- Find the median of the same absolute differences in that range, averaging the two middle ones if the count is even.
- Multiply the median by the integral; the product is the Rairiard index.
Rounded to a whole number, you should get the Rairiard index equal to 53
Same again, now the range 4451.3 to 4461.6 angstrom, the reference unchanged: 172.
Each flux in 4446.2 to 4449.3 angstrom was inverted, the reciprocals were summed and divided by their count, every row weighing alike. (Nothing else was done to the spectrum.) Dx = 0.036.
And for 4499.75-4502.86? 0.030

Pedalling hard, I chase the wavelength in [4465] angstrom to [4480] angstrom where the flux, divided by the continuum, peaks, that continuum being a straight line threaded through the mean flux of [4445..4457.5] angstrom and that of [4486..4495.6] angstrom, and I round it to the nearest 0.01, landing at 4478.56 angstrom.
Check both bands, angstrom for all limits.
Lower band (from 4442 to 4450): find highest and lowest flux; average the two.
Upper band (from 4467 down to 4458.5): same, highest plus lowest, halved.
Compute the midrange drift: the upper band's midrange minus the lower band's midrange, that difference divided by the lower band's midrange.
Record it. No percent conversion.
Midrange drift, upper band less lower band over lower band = -0.16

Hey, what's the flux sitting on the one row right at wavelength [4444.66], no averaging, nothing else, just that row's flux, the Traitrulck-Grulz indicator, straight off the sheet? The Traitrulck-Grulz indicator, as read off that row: 26.29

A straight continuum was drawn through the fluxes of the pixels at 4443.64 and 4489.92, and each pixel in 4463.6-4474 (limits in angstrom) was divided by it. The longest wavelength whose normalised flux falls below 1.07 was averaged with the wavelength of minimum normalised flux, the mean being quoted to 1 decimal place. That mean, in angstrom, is 4469.3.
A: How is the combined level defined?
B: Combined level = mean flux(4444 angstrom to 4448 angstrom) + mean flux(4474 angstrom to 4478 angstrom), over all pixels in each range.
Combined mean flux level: 57.1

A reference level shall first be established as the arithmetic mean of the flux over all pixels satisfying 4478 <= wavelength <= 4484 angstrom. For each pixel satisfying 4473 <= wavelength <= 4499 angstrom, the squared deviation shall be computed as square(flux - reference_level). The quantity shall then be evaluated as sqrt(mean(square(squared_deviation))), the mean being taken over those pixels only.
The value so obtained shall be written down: 10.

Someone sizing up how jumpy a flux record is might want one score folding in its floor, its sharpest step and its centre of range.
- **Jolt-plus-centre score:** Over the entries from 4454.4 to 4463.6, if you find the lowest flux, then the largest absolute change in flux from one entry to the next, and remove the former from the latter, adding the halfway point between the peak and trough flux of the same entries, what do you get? 4.3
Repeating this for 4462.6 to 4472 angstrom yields 5.4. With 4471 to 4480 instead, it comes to 7.0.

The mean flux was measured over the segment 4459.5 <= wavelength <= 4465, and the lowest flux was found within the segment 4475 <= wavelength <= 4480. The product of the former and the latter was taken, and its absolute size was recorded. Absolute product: 732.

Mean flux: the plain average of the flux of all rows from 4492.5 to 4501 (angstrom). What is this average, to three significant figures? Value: 32.4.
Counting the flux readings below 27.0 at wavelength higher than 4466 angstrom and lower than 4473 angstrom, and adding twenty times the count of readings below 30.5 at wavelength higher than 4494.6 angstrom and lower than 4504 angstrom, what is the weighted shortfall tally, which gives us 62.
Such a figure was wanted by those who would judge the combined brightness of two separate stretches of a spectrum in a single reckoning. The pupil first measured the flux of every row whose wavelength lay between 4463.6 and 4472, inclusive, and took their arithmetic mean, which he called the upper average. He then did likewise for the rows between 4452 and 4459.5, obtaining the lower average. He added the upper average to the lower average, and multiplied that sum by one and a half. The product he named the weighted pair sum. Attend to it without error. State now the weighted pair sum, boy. 77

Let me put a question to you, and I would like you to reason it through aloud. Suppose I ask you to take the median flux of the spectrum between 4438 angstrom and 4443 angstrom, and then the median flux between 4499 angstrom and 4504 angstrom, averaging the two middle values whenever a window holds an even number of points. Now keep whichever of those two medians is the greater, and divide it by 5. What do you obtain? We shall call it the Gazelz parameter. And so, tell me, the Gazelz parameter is 6.55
